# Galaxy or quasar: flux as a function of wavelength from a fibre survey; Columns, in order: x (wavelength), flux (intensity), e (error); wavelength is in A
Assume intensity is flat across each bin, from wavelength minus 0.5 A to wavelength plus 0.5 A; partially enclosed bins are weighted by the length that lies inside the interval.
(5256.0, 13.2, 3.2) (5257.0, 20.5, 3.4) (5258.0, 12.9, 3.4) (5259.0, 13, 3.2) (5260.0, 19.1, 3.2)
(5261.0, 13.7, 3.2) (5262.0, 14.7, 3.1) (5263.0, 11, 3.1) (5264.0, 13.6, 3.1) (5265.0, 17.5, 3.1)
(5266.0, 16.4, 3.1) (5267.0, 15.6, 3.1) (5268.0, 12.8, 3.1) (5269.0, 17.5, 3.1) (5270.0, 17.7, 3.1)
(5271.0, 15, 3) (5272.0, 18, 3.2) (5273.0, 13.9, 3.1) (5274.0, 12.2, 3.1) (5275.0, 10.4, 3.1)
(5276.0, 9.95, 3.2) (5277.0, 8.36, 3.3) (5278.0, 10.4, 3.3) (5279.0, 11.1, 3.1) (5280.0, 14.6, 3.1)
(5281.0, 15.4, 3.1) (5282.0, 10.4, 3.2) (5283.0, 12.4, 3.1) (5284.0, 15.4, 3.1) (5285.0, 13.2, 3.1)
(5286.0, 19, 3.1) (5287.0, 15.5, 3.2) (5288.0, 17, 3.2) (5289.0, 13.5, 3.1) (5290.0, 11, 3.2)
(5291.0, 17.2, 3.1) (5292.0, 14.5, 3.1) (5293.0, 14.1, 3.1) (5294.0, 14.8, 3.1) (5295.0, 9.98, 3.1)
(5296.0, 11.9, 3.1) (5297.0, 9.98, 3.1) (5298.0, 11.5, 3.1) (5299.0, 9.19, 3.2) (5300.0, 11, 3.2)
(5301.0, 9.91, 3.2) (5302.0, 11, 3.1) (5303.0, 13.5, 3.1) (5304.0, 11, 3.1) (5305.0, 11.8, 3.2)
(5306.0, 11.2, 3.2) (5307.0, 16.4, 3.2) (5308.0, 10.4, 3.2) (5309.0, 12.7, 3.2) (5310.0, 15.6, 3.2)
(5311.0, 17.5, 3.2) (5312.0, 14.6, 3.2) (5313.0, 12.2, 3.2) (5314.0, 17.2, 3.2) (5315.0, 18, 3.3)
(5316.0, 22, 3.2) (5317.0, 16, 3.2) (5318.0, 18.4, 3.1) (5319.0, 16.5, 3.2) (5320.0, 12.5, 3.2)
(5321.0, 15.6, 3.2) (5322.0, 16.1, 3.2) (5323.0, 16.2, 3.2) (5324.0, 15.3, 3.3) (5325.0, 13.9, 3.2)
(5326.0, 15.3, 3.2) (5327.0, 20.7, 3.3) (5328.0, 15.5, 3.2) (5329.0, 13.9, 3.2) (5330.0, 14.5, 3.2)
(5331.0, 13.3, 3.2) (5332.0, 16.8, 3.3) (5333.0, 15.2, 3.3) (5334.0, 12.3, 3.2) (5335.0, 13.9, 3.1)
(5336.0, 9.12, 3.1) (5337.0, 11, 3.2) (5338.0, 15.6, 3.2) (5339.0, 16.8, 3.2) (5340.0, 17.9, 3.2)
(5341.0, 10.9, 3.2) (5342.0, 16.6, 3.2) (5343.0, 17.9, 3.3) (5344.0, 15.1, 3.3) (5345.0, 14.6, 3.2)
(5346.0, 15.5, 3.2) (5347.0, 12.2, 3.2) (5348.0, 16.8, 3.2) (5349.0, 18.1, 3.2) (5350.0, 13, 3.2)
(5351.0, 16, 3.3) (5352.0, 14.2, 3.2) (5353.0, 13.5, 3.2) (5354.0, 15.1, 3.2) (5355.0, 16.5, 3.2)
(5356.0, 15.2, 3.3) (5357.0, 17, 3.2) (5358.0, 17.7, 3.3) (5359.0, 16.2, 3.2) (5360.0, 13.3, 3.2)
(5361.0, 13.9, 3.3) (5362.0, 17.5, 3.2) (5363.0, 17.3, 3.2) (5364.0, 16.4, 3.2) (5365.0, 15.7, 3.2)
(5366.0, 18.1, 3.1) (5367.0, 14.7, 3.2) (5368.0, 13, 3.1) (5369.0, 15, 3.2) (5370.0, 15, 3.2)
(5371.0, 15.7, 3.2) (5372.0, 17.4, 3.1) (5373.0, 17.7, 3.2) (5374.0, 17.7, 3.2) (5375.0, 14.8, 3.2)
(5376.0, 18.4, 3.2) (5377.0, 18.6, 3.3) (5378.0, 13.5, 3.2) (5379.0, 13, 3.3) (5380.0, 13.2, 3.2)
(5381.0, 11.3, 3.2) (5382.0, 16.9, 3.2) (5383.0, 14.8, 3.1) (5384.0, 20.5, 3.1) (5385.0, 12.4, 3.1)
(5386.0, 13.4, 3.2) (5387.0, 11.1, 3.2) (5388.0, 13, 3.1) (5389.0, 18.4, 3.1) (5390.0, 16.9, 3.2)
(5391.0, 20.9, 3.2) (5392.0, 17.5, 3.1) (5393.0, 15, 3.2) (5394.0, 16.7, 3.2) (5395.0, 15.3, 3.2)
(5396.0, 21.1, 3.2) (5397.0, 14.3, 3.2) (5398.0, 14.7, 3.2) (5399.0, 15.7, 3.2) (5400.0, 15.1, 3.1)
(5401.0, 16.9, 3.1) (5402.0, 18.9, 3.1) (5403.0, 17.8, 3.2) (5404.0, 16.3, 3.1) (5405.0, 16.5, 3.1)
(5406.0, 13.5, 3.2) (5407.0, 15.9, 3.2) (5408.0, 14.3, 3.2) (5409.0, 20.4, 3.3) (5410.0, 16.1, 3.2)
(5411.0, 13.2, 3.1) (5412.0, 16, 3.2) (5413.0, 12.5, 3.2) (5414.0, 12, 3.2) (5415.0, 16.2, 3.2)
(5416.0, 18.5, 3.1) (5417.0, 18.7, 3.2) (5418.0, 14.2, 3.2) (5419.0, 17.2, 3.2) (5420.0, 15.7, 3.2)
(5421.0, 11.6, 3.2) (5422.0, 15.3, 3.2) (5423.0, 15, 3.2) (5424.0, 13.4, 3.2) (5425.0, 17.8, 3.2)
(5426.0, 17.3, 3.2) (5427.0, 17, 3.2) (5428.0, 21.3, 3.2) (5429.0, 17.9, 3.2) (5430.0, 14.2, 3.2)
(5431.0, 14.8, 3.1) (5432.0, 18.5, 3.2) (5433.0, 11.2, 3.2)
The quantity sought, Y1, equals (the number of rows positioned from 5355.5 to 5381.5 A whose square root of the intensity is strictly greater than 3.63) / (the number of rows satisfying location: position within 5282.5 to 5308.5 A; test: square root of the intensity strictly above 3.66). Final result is 2.1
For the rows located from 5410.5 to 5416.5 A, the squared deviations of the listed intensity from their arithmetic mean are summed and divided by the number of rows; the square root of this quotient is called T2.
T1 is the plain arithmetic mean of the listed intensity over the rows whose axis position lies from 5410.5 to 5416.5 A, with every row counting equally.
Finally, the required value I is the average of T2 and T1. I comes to 8.5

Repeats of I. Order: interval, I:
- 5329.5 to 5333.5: 8.1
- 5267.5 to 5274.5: 8.8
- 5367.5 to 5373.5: 8.6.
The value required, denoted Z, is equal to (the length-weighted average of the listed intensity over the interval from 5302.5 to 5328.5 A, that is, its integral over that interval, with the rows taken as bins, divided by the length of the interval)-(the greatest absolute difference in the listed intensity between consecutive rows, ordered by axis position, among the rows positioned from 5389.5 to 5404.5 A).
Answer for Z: 8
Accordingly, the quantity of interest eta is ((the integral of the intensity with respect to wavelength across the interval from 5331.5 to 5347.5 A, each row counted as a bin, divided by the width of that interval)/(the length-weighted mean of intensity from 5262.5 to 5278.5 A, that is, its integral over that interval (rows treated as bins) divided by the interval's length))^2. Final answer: 1.10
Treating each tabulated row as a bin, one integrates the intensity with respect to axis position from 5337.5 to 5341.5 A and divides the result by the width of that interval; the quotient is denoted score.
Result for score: 15.3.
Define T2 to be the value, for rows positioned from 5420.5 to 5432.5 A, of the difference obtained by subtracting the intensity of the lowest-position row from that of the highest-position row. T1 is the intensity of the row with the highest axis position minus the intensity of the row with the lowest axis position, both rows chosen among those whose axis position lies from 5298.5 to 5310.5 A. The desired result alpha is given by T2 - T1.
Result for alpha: 0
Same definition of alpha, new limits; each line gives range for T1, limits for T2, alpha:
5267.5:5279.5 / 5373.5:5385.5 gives -4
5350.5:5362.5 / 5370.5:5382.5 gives 0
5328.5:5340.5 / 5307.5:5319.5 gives 2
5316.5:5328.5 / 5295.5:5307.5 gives 5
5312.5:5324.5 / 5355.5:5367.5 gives -4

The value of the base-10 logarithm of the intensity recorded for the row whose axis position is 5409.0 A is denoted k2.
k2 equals 1.31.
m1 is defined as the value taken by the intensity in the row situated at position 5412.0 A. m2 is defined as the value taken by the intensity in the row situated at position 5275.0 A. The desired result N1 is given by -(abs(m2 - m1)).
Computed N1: -5.6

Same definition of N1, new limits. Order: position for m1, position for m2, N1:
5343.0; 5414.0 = -5.9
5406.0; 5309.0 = -0.8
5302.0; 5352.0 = -3.2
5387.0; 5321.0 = -4.5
